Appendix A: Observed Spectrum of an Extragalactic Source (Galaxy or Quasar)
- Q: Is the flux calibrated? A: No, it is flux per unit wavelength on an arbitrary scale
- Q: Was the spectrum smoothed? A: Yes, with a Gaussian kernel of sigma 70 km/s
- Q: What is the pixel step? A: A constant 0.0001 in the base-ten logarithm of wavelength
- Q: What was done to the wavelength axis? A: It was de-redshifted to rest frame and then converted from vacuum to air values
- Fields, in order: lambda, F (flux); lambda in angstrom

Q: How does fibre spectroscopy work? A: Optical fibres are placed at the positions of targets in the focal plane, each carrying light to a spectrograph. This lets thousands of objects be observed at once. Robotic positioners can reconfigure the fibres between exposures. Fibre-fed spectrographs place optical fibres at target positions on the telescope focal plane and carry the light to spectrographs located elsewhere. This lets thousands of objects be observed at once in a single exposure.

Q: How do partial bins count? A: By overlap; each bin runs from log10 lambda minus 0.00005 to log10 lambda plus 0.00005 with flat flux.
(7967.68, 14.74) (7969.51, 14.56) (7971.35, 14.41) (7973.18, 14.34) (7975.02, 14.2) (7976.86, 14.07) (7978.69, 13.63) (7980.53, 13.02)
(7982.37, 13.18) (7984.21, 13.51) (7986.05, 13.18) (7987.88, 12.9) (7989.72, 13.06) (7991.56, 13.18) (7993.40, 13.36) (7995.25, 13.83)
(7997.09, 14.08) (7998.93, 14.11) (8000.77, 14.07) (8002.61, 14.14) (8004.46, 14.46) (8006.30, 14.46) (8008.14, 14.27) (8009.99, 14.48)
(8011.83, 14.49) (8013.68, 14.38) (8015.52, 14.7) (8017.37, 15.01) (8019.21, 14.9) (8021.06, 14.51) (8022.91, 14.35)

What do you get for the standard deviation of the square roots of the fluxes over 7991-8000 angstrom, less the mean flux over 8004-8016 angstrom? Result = -14.4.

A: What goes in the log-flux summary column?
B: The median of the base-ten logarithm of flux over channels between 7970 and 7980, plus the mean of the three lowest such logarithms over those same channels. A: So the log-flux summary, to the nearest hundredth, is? 2.30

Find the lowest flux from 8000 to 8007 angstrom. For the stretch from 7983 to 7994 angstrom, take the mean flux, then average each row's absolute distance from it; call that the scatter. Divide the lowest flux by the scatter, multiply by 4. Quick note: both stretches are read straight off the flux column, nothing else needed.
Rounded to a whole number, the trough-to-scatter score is 357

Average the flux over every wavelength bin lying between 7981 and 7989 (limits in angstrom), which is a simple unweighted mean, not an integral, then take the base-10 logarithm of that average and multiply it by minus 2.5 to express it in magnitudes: -2.80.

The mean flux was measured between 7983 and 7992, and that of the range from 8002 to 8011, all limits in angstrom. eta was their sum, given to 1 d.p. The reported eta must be 27.5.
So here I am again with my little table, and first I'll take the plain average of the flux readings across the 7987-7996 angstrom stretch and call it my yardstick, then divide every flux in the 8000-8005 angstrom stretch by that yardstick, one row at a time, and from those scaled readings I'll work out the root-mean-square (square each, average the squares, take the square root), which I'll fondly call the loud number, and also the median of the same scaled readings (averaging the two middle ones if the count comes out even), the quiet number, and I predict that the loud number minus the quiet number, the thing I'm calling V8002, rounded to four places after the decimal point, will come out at 0.0064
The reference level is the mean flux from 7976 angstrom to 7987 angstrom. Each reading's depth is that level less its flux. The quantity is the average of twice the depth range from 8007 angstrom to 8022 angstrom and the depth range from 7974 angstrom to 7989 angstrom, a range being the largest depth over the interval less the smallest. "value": 1.39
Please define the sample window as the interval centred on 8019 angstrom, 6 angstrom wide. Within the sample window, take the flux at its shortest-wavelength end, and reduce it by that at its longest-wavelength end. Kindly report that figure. 0.50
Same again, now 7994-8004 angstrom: -0.31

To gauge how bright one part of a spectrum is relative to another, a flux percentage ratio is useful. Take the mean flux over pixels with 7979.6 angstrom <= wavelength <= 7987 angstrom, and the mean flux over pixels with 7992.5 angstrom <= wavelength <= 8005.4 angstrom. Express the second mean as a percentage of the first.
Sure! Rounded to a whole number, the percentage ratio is 106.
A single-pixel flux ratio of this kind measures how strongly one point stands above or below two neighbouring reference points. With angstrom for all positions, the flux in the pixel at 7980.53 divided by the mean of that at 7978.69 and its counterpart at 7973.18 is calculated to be 0.93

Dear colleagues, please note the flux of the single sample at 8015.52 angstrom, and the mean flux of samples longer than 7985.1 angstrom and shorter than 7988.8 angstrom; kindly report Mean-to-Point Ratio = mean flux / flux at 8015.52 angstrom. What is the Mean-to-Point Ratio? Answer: 0.89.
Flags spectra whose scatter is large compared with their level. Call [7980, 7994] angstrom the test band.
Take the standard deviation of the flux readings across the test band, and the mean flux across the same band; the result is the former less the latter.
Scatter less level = -13.0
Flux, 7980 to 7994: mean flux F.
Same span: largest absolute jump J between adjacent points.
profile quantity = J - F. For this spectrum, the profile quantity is -12.8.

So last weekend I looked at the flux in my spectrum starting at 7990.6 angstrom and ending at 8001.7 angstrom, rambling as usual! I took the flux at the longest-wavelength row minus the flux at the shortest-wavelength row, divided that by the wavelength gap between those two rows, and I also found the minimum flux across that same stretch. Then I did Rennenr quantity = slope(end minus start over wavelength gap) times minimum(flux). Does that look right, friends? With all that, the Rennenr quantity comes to 1.3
